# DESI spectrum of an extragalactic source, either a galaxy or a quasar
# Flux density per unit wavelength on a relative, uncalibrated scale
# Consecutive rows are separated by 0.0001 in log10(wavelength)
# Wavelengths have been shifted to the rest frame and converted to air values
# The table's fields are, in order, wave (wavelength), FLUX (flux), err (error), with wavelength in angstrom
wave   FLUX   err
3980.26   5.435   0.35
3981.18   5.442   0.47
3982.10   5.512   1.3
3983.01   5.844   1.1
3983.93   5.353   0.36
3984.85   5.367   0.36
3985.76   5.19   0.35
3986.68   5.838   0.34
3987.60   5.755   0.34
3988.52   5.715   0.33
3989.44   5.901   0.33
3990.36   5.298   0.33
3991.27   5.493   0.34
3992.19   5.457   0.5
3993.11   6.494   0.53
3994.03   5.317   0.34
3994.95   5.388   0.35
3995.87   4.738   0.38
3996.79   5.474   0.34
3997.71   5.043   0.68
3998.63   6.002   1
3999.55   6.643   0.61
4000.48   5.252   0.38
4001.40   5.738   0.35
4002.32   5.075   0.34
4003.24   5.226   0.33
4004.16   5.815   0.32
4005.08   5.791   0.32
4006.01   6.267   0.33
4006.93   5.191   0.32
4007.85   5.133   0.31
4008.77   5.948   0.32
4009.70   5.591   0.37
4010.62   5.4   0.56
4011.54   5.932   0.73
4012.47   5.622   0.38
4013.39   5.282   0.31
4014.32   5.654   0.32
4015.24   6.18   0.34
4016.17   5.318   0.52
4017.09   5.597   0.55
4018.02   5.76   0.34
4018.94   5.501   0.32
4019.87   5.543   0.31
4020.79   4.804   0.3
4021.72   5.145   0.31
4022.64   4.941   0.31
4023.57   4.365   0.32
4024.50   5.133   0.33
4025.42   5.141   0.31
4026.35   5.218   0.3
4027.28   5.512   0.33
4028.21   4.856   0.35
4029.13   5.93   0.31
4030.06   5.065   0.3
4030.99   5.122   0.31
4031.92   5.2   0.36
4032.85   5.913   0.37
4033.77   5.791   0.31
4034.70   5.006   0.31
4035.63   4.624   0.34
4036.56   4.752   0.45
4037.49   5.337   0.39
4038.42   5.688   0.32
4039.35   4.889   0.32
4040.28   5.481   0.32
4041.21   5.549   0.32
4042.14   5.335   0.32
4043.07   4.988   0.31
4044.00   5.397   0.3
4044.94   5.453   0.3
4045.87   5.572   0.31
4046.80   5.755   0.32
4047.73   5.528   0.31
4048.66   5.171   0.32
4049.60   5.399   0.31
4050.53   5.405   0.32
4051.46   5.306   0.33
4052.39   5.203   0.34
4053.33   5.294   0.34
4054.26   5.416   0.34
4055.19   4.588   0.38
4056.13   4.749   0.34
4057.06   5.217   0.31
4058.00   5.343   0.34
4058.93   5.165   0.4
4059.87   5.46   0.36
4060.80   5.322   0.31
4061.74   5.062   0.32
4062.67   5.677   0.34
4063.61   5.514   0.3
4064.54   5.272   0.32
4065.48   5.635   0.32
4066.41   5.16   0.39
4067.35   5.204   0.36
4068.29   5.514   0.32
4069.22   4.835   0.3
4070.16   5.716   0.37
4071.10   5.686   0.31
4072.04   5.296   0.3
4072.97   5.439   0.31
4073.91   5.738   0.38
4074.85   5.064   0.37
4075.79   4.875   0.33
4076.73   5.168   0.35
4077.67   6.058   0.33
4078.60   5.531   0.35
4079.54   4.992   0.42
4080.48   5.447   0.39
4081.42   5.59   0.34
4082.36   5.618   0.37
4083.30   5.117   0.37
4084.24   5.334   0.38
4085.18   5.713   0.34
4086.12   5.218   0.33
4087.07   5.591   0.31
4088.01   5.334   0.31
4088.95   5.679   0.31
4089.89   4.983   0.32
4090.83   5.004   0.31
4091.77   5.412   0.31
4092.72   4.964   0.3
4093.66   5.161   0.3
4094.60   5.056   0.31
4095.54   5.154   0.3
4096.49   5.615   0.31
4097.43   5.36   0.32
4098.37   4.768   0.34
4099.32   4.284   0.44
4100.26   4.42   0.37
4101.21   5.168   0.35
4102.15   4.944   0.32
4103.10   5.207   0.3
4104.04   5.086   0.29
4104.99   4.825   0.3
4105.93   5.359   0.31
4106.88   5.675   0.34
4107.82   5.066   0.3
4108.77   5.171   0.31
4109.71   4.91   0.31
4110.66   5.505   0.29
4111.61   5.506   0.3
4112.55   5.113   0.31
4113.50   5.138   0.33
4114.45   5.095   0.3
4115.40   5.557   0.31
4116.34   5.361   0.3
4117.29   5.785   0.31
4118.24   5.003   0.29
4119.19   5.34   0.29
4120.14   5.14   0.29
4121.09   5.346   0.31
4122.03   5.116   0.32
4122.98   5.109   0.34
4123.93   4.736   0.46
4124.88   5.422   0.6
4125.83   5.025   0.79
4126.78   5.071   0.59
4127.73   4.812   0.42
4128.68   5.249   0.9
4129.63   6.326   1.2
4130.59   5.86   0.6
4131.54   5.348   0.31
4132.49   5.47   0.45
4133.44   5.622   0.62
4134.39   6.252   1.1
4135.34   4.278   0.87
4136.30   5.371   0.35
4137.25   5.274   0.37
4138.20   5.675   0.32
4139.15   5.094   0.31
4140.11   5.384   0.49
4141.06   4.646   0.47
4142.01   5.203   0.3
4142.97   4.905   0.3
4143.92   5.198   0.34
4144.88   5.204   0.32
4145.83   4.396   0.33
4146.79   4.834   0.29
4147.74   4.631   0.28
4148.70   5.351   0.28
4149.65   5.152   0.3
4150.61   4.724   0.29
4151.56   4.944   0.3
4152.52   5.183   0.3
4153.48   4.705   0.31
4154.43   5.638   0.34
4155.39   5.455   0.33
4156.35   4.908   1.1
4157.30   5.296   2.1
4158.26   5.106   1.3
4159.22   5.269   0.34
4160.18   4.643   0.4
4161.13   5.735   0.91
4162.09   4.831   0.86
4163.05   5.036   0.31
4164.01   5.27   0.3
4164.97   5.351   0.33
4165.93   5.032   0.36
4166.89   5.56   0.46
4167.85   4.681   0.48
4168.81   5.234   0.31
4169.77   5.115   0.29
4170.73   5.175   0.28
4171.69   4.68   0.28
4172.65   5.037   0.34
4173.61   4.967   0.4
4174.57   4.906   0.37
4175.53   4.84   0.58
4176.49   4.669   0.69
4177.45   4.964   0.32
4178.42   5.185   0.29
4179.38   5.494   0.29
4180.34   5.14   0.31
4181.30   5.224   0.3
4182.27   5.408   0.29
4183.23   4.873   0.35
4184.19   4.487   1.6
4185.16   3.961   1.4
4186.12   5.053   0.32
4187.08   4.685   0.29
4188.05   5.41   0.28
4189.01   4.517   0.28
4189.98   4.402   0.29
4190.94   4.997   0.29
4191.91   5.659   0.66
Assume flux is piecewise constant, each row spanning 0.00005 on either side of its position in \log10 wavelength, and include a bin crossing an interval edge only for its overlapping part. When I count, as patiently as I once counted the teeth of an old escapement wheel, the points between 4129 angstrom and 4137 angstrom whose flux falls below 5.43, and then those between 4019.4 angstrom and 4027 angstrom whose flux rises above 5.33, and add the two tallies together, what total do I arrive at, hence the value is 4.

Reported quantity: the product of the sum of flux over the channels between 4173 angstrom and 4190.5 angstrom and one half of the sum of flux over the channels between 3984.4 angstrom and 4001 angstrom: 4425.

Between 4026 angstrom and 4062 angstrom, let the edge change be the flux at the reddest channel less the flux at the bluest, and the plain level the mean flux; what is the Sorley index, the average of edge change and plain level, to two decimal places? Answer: 2.56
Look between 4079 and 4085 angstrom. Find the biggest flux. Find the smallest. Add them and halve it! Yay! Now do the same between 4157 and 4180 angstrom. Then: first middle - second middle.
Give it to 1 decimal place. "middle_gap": 0.1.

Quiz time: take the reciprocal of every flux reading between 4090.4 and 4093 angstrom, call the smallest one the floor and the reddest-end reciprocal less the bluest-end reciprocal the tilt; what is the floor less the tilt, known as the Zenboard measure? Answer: 0.18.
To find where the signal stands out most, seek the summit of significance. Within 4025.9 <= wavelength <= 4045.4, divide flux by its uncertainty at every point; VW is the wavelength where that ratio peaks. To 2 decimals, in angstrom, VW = 4029.13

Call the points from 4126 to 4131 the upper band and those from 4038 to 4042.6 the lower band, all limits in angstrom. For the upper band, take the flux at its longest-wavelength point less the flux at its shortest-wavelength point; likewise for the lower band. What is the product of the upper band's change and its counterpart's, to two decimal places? -0.28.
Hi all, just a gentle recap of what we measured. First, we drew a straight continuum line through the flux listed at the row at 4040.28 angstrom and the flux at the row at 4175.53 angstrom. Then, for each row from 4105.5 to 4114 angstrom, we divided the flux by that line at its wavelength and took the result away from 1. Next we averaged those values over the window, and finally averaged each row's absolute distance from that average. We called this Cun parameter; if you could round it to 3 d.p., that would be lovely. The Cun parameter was 0.041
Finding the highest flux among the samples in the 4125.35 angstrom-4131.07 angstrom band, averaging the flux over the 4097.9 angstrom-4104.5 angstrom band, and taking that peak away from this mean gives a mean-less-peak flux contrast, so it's -1.5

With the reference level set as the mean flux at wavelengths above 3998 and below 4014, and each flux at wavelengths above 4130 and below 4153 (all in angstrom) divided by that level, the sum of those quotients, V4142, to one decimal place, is 22.0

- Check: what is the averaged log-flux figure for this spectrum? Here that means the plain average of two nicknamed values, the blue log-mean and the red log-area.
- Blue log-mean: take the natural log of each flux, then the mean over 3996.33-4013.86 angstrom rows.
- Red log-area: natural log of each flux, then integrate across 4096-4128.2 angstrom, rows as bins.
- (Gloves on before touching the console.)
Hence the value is 27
